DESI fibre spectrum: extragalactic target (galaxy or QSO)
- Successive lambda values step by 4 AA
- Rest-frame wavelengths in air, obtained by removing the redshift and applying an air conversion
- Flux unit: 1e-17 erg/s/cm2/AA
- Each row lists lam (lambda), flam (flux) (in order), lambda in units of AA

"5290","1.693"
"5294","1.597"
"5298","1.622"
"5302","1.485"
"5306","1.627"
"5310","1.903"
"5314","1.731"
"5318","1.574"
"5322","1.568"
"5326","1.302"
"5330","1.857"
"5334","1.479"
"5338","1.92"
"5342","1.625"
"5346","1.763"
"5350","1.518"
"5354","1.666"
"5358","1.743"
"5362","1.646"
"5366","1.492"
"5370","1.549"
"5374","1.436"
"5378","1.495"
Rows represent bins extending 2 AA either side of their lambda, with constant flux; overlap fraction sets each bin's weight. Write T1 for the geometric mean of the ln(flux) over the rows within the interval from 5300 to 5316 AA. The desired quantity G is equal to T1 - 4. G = -3.49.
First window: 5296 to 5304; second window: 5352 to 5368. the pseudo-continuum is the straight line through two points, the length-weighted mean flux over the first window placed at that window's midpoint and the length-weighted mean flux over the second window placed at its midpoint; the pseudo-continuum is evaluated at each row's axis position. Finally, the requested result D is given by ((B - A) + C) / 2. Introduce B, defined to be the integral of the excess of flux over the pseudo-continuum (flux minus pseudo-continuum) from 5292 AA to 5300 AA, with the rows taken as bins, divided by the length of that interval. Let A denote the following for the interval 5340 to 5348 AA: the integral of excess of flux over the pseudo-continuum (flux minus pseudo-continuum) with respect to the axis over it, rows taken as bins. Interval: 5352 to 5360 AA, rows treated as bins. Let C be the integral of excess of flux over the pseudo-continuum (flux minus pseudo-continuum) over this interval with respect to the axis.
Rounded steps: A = 0.6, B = 0.062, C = 0.59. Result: 0.01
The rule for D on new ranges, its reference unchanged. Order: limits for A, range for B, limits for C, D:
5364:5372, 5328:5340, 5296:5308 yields 0.72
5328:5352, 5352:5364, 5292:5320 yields 0.22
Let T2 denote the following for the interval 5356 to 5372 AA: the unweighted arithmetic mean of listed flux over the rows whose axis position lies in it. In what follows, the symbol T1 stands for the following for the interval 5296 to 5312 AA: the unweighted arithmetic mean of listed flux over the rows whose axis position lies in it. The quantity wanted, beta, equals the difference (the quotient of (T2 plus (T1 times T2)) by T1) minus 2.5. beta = 0.08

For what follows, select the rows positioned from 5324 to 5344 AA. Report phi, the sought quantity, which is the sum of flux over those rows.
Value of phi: 8.18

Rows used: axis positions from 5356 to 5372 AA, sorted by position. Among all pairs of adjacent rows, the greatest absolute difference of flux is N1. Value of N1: 0.15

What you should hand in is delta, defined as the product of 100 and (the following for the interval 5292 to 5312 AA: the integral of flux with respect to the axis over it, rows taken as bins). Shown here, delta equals 3294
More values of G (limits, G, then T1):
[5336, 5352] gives -3.48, 0.523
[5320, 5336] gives -3.59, 0.412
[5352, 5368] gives -3.51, 0.488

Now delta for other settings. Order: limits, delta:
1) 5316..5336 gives 3112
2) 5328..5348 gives 3458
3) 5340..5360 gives 3326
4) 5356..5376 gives 3146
